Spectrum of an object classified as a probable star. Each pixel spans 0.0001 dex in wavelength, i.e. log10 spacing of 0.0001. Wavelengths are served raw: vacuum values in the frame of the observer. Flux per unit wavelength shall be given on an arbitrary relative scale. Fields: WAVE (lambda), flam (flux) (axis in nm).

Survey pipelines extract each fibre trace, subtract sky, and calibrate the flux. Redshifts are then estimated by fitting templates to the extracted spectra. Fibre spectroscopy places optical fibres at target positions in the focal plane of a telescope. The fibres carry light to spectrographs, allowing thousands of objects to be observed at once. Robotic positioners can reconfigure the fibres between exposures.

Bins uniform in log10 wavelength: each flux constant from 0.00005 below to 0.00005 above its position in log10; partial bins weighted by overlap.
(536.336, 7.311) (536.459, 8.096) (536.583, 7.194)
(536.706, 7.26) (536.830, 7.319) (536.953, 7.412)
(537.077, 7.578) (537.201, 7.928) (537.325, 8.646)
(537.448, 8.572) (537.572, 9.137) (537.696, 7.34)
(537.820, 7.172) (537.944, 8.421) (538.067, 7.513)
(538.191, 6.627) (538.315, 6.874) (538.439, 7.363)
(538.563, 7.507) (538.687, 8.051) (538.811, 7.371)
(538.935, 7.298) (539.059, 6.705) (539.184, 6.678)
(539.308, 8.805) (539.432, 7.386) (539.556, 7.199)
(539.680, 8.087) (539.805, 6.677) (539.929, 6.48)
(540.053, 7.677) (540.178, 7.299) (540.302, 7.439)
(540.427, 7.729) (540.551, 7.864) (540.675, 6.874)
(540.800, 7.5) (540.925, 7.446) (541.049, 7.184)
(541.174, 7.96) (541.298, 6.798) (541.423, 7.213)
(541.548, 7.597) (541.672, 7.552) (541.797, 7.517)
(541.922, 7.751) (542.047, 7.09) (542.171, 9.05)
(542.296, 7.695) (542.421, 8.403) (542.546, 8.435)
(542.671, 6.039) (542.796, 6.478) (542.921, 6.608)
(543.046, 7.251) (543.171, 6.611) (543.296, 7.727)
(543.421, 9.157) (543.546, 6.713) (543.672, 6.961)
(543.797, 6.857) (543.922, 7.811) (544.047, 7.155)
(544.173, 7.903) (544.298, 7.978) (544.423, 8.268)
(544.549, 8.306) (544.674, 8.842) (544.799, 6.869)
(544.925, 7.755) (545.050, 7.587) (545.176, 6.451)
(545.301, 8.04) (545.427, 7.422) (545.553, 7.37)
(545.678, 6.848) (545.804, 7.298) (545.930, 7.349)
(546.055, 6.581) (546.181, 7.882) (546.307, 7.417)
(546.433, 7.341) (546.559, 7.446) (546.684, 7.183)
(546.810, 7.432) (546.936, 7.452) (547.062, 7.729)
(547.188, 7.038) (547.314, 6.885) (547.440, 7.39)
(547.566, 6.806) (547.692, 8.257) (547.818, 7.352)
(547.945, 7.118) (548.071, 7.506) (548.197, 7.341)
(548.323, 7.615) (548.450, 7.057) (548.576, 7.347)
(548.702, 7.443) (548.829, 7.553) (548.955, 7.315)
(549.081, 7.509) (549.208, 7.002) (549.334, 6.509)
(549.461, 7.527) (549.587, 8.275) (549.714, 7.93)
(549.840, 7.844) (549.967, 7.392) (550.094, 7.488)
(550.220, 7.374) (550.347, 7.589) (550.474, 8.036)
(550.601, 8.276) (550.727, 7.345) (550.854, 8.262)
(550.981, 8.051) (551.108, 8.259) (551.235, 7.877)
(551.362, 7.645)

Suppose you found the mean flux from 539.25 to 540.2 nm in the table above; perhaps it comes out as 7.5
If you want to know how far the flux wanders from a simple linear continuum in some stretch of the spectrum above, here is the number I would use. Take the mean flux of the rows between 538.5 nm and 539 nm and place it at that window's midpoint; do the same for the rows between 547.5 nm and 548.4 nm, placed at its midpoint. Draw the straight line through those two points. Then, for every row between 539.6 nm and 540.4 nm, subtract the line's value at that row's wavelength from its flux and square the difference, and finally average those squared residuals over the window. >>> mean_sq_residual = 0.4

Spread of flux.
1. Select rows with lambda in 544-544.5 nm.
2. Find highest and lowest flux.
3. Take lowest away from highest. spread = 1.11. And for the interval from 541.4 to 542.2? 1.96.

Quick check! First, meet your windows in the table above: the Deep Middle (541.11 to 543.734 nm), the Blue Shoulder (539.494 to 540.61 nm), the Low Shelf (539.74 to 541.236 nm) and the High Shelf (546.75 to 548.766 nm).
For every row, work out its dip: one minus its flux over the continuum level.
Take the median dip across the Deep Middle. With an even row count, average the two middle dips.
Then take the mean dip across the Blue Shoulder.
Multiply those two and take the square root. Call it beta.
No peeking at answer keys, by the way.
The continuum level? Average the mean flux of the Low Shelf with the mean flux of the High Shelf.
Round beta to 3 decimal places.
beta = 0.010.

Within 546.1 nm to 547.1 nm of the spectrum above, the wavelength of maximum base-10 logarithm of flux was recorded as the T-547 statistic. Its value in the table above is 546.181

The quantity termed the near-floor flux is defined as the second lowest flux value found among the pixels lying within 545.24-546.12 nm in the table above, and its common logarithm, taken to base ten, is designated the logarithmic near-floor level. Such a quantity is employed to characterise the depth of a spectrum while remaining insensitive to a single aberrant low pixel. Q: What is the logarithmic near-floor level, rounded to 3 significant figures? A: 0.836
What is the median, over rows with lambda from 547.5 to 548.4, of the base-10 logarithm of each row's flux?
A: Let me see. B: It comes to 0.866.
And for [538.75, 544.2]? 0.868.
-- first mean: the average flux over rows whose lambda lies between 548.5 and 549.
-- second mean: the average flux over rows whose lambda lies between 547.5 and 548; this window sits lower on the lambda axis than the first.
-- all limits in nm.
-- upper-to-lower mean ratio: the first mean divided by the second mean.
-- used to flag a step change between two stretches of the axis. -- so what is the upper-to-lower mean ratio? 1.00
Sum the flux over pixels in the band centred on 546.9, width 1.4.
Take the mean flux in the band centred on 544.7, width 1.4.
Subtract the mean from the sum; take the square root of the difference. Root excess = 8.51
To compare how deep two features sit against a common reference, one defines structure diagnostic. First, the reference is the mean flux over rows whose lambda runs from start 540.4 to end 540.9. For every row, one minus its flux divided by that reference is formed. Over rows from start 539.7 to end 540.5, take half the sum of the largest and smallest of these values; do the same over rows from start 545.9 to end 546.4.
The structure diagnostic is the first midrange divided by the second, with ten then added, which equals 11.5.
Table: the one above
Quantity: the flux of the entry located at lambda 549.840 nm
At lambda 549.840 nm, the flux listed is 7.844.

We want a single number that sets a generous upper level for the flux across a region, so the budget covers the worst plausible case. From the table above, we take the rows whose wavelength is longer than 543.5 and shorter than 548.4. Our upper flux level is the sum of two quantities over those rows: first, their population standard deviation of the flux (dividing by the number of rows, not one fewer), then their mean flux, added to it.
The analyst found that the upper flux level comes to 7.94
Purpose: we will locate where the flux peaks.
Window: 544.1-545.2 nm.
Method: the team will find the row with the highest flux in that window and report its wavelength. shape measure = 544.674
